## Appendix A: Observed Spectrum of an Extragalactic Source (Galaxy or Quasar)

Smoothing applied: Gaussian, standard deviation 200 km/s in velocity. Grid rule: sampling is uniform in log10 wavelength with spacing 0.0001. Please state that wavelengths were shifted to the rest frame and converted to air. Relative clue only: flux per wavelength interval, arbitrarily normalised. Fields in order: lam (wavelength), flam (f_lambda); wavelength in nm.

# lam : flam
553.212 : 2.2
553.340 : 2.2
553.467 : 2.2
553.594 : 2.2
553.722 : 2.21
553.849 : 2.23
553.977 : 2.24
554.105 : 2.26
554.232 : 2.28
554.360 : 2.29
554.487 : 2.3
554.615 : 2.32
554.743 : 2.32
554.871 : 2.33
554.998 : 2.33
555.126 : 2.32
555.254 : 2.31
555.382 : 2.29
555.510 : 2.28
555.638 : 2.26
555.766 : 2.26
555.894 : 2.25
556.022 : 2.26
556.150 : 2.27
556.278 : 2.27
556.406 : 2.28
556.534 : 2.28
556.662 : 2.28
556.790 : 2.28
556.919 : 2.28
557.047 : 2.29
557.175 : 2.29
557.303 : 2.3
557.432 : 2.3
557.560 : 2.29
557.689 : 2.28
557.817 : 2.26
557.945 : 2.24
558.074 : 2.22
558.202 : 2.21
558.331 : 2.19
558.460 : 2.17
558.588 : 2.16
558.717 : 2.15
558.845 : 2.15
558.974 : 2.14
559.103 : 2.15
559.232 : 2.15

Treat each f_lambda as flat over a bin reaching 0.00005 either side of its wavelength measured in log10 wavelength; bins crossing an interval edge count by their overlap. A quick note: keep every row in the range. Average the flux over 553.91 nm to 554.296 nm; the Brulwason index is 2.26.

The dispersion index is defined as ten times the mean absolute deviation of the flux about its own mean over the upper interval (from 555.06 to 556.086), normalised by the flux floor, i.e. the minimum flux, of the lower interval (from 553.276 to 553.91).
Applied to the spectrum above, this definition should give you 0.10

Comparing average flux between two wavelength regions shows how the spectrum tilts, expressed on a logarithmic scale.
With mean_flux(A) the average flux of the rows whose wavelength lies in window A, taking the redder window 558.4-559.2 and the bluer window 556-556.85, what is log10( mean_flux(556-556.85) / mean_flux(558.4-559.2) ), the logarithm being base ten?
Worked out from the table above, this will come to 0.024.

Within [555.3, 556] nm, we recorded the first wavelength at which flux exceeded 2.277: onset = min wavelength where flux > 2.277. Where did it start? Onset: 555.382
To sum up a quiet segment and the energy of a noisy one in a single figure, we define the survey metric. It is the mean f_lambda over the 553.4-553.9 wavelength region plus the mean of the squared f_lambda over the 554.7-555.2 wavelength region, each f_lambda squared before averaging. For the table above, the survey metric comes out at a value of 7.62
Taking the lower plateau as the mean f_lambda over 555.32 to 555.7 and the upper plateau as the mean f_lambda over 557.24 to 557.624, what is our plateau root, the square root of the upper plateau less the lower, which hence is 0.14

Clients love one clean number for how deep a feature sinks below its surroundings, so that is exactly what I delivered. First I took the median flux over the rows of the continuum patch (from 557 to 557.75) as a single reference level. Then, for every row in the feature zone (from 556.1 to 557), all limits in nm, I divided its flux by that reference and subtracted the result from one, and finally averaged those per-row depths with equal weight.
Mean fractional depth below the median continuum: 0.01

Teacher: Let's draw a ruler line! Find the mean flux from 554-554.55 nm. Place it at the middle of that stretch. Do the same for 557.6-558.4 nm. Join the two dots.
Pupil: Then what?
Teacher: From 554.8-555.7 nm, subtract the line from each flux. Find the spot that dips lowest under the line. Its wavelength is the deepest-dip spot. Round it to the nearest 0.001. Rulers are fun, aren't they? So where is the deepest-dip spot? 555.638 nm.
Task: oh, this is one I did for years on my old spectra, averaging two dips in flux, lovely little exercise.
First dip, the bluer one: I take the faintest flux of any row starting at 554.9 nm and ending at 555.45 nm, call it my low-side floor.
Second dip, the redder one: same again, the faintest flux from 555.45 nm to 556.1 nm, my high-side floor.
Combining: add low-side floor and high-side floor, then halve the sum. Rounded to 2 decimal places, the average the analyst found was 2.27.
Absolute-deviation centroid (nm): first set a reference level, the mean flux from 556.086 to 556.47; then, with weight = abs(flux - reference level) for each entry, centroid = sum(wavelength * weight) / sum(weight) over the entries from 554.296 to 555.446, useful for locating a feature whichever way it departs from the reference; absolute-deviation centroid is 554.89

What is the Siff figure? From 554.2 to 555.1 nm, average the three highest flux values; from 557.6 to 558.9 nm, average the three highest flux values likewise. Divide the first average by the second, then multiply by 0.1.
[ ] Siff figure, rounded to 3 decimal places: 0.103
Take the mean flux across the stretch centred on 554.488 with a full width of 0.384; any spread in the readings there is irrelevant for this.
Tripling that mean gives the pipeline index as 6.91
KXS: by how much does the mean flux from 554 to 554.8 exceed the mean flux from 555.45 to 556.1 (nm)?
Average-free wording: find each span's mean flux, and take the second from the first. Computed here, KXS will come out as 0.03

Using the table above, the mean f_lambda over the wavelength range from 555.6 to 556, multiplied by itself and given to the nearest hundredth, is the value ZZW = 5.09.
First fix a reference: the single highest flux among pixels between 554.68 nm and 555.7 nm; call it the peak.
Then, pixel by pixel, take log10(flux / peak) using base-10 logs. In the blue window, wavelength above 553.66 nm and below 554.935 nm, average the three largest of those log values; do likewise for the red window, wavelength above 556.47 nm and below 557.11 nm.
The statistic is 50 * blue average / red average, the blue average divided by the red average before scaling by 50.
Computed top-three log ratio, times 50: 7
